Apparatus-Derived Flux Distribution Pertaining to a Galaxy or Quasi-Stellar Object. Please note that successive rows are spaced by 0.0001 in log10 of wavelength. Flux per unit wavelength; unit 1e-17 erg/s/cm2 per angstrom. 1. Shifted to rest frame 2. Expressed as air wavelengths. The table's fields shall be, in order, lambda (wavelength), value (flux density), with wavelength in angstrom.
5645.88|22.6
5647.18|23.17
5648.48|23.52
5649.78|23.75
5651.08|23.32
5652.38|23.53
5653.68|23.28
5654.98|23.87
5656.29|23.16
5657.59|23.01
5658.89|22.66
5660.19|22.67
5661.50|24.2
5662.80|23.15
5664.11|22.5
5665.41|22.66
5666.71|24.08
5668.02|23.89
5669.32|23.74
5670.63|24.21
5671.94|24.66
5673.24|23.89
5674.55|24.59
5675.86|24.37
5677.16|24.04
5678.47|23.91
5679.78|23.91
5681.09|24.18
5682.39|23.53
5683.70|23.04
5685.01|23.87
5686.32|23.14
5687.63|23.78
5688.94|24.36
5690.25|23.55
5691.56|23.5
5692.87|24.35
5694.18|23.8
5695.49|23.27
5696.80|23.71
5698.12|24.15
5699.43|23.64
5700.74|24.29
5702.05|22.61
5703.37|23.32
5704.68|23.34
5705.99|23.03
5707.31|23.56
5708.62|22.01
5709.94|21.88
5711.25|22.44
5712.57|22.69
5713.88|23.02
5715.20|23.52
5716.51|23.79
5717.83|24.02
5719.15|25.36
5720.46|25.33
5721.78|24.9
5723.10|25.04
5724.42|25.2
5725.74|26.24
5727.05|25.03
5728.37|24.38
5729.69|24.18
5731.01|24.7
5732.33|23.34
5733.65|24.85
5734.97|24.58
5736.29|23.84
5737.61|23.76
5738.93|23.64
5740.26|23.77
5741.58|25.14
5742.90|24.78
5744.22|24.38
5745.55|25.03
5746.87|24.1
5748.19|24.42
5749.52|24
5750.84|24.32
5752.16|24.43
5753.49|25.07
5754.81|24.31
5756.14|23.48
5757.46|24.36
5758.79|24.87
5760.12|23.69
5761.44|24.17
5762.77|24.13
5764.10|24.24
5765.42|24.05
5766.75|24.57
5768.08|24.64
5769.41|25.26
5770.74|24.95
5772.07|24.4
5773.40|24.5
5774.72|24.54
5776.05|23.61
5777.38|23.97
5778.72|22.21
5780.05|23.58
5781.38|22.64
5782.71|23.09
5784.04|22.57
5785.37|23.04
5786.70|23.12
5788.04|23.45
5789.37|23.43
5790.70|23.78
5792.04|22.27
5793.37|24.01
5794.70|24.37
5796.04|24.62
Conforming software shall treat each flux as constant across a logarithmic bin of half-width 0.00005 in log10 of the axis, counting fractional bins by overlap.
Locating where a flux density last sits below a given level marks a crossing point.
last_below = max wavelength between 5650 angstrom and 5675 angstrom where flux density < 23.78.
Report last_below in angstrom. 5669.32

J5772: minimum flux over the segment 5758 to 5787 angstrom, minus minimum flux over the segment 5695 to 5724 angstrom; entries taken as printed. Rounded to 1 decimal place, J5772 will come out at 0.3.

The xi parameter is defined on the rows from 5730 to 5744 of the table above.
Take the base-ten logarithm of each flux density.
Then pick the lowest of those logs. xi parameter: 1.37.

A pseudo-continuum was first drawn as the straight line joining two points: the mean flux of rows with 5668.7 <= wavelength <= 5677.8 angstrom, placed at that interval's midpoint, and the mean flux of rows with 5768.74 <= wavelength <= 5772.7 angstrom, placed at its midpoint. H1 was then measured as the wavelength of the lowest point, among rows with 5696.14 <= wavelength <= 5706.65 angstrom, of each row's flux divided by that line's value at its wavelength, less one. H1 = 5702.05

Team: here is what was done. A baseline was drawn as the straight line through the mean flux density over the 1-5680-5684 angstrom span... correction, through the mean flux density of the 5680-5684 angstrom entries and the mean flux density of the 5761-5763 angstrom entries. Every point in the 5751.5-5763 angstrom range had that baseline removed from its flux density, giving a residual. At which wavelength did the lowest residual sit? 5756.14 angstrom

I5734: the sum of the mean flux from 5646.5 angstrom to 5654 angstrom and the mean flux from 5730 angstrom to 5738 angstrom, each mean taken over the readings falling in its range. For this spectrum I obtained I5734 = 47.6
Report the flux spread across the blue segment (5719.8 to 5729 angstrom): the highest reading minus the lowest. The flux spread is 1.86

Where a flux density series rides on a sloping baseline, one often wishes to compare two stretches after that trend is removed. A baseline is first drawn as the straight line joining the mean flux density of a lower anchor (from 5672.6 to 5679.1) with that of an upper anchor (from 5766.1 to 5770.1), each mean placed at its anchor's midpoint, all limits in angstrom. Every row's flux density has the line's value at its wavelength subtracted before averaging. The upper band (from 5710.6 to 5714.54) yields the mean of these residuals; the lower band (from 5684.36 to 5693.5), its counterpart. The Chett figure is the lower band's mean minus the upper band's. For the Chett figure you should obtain 1.2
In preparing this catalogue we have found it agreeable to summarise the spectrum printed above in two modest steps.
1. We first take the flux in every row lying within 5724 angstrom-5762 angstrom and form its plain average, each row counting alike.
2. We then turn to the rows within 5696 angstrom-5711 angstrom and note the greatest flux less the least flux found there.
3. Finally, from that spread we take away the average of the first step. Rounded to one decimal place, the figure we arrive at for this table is -22.0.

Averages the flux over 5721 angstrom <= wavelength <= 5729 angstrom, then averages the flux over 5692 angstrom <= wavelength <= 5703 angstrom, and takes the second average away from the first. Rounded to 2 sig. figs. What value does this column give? 1.4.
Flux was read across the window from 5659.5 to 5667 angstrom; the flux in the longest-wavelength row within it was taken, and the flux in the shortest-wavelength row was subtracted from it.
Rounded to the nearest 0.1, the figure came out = 1.4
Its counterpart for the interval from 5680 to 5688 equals -0.4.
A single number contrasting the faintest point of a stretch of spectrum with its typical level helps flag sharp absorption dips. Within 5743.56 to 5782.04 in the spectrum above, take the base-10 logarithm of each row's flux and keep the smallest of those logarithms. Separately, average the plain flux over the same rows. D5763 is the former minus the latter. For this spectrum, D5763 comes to -22.9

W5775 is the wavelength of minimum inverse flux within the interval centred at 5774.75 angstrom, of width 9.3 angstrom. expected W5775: 5770.74 angstrom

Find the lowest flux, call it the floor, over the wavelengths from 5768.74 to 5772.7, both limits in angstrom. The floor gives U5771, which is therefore 24.4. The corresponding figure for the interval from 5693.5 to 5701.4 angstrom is 23.27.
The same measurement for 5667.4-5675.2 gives 23.74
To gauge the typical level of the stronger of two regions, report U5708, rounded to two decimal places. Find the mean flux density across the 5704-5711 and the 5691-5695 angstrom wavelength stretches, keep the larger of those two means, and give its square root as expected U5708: 4.89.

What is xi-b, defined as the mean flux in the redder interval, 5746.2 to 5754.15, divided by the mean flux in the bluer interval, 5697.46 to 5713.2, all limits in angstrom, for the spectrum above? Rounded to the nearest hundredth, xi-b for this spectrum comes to 1.06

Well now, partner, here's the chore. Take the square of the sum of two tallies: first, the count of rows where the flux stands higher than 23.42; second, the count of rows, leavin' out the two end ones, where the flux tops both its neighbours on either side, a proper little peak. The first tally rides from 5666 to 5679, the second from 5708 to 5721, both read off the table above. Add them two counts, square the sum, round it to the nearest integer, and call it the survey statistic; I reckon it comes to 121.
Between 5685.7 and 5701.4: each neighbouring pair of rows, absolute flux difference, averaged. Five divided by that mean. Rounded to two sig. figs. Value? 9.1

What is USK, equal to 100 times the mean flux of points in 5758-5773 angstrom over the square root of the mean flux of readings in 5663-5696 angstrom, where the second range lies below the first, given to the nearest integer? 501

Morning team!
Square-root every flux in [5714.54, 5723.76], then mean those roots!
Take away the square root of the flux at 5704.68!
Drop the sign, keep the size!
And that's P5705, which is 0.12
